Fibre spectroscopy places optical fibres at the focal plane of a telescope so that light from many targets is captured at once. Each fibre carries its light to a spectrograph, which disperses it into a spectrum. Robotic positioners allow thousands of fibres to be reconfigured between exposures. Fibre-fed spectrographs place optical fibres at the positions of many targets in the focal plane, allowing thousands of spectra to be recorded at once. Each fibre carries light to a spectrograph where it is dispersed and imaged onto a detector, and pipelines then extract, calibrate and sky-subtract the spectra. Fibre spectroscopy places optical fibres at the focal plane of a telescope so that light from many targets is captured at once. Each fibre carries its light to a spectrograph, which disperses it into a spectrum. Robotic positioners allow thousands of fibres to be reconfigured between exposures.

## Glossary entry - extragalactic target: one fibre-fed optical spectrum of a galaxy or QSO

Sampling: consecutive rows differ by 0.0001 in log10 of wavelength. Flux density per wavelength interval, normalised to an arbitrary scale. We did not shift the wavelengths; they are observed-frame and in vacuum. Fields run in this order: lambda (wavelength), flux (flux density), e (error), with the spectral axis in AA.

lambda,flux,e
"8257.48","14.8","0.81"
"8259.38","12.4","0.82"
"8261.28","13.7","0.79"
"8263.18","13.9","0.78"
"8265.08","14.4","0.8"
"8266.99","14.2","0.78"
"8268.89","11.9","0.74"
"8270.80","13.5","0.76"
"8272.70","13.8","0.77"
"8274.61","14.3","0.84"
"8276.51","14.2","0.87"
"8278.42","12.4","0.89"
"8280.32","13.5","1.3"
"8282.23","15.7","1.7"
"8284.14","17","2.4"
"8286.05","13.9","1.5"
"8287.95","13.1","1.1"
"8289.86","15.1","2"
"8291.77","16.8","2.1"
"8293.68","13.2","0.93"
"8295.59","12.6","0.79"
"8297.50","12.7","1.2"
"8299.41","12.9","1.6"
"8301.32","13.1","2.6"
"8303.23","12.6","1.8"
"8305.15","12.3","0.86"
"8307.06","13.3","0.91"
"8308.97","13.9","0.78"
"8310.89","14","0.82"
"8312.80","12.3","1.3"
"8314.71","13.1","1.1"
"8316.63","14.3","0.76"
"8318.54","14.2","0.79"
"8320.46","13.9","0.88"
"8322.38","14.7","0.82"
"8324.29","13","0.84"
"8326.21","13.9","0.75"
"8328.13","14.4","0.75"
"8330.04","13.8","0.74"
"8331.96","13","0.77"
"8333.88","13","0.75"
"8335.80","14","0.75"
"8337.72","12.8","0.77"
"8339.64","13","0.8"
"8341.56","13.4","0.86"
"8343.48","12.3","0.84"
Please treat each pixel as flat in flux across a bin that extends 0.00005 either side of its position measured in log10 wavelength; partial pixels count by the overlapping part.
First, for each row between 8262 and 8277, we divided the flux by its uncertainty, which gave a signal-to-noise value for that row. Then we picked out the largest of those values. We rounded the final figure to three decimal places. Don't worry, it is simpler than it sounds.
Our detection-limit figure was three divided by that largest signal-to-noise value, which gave 0.165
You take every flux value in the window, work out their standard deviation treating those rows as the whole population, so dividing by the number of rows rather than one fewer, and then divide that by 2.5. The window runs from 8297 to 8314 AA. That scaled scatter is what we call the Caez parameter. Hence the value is 0.24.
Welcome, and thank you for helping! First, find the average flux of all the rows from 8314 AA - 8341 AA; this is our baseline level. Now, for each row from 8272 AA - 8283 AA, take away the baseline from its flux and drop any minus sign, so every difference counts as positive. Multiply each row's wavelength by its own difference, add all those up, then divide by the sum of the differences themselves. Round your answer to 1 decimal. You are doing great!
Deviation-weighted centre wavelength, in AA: 8279.2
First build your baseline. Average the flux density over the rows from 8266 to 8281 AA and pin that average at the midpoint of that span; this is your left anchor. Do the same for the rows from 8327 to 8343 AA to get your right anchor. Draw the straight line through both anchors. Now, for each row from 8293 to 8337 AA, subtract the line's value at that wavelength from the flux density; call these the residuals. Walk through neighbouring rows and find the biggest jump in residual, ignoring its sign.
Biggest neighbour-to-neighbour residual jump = 1.70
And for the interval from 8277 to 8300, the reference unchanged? 3.60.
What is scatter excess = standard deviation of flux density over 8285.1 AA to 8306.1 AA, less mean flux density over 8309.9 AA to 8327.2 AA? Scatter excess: -12.4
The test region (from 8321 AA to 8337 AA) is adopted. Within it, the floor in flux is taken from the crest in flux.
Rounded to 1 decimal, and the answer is 1.7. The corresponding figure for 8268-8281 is 2.4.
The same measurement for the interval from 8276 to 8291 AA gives 4.6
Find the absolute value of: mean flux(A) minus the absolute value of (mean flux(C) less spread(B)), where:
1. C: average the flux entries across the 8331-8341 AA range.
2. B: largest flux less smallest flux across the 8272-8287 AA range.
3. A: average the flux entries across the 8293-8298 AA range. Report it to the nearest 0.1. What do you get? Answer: 4.3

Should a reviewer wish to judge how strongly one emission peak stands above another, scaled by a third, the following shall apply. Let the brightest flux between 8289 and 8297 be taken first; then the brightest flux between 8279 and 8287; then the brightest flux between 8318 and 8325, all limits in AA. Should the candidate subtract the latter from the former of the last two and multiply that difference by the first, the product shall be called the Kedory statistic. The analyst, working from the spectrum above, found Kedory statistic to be 39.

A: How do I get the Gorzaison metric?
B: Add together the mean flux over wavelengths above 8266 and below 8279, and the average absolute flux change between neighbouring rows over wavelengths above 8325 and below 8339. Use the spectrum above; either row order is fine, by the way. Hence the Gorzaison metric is 14.2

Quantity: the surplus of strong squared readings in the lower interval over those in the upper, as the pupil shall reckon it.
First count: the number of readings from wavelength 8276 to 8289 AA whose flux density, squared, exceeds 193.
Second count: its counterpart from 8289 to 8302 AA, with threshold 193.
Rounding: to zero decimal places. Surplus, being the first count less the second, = 2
